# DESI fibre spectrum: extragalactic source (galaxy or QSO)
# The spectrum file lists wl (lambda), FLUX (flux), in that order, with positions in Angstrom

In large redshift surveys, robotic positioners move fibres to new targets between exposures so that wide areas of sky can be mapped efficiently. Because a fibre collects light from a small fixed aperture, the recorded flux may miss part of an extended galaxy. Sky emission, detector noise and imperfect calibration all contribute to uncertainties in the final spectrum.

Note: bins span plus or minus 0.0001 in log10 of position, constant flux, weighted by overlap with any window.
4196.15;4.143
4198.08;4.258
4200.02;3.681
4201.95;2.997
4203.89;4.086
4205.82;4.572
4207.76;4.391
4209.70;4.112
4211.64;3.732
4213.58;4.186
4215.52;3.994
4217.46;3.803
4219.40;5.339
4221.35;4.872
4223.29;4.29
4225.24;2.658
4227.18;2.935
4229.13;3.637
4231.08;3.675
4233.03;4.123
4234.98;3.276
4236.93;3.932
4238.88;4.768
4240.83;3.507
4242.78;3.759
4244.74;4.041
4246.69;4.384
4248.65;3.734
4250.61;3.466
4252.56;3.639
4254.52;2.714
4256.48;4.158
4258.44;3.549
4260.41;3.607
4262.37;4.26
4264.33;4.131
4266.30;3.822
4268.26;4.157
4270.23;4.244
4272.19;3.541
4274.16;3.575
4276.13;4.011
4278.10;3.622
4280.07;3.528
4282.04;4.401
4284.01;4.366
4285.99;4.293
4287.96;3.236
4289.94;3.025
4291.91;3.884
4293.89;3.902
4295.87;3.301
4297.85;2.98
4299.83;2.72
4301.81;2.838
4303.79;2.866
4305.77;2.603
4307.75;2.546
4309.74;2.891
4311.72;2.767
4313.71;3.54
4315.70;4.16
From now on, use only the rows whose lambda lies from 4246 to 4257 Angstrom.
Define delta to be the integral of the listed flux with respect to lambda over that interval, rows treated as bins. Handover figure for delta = 40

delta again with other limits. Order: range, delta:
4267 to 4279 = 46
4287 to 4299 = 41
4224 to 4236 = 41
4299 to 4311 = 33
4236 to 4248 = 49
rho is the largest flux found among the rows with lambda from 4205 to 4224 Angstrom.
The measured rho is 5.339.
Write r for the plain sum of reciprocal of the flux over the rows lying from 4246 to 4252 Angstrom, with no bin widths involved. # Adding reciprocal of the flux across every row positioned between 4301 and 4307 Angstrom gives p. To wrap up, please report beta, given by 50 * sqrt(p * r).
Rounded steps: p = 1.09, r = 0.784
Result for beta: 46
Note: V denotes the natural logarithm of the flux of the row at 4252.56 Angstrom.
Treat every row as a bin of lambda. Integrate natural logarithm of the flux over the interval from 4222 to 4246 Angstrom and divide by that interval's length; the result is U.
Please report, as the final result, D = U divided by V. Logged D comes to 1.012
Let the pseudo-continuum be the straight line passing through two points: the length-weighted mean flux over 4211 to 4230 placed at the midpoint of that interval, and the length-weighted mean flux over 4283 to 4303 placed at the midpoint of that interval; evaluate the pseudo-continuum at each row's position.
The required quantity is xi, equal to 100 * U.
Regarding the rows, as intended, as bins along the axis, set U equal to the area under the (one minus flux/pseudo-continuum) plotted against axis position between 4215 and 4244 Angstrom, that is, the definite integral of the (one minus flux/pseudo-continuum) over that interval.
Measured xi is -11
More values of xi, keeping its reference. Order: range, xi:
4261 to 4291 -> -260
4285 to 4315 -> 207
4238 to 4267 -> -81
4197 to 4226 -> -47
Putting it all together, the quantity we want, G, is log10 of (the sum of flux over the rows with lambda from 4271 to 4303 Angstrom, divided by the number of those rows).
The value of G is 0.553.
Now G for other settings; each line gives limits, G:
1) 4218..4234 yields 0.596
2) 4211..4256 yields 0.585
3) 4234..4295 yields 0.582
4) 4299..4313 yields 0.439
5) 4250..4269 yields 0.574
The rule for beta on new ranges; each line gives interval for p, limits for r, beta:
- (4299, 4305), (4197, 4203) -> 47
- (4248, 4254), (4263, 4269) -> 39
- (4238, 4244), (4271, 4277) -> 39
